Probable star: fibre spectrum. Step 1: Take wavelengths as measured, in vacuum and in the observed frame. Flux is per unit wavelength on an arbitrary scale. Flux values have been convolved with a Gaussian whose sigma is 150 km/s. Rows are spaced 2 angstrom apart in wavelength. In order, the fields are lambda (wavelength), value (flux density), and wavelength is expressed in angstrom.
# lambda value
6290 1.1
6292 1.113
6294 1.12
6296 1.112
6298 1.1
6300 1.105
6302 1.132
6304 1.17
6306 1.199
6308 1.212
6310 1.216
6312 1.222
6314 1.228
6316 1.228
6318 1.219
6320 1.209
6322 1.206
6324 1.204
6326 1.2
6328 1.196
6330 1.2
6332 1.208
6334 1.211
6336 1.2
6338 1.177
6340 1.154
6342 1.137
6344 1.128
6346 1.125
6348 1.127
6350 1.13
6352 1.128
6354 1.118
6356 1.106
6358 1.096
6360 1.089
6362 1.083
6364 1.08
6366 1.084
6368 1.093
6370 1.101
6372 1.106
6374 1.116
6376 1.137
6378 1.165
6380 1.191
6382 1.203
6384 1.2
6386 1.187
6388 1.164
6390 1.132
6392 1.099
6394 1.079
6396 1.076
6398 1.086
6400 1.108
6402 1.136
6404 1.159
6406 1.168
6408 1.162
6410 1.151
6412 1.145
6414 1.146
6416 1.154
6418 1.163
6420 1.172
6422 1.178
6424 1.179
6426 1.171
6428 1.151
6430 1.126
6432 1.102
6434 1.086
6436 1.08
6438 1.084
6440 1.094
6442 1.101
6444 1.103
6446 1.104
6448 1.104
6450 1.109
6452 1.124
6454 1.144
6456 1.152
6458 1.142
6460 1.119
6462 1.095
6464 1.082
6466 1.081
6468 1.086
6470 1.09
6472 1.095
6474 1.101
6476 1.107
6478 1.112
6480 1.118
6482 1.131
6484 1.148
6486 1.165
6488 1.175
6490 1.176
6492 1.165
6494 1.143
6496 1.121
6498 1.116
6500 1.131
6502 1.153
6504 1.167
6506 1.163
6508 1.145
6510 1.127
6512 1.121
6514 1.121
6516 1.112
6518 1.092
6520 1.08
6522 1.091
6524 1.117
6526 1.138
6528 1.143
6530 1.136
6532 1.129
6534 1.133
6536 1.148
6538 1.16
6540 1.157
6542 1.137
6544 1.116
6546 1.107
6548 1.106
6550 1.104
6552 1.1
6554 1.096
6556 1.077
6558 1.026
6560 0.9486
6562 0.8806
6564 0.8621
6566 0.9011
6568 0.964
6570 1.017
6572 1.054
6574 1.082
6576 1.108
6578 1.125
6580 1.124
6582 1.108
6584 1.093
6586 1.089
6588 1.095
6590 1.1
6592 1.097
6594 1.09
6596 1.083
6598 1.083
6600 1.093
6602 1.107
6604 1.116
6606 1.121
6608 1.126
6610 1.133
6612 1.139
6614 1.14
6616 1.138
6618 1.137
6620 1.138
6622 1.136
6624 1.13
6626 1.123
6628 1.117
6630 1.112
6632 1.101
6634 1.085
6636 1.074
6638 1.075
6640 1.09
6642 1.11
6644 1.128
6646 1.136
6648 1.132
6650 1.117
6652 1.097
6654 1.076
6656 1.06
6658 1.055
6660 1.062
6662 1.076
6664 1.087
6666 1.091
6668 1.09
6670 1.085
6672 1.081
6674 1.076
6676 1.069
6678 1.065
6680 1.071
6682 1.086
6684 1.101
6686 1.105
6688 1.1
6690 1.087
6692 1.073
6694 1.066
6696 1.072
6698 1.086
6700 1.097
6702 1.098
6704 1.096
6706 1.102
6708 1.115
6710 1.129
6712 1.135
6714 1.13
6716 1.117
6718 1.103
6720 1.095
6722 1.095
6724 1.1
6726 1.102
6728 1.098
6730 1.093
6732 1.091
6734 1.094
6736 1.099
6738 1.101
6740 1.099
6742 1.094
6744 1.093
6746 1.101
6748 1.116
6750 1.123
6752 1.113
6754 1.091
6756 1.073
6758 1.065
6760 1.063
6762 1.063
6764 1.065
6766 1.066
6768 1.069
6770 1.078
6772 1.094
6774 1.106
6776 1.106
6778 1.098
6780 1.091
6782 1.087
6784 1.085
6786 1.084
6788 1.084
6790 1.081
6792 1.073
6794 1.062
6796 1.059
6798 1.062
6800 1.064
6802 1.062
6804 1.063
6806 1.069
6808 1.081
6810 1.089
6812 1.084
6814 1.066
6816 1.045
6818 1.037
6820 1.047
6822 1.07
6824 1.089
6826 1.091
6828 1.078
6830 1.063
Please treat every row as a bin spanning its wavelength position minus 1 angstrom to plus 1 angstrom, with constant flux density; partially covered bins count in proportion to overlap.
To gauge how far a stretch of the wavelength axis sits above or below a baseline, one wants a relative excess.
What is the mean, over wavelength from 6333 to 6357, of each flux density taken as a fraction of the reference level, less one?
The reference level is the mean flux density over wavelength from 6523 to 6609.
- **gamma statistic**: 0.06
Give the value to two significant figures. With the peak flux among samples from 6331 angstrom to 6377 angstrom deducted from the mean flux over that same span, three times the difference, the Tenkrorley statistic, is -0.25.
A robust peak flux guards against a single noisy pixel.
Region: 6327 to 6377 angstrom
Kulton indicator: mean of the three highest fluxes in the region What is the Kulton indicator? 1.21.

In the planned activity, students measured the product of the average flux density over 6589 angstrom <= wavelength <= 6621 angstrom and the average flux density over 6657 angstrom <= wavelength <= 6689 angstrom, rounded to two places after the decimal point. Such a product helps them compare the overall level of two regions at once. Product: 1.21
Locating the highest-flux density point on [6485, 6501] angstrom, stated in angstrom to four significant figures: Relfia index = 6490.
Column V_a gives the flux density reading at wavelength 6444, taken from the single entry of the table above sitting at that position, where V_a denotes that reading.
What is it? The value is 1.103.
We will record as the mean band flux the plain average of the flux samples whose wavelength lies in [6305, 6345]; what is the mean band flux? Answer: 1.20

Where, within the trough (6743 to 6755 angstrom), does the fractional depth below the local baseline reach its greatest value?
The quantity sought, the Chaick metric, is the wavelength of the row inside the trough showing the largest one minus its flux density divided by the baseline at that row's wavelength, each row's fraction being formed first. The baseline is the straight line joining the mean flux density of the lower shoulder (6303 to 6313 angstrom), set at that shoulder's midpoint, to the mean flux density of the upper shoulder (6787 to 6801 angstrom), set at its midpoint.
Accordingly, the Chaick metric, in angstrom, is 6744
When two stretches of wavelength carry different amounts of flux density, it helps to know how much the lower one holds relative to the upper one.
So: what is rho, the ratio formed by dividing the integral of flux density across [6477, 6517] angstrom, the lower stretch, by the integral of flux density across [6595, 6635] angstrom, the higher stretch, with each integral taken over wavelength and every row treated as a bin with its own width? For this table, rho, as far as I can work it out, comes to 1.02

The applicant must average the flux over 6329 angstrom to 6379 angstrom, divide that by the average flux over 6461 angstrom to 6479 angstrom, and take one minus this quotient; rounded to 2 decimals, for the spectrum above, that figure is -0.03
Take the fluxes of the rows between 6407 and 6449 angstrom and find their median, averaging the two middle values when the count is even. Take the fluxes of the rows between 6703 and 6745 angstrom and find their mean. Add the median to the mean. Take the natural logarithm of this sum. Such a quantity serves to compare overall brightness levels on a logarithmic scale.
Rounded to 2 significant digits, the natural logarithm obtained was 0.81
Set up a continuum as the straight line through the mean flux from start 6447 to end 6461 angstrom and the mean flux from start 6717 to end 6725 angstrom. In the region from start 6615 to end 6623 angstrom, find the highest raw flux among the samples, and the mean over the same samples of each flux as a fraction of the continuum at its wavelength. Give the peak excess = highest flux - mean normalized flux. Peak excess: 0.113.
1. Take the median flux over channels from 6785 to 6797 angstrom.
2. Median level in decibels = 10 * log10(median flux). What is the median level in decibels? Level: 0.3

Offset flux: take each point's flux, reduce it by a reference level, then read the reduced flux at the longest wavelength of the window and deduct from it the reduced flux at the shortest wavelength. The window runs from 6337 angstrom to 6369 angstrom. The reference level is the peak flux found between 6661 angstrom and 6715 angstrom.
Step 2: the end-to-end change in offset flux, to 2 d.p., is -0.08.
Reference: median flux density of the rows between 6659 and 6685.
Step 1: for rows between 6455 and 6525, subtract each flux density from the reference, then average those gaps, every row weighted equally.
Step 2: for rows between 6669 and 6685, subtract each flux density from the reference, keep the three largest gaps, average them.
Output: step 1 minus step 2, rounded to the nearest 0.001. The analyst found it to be -0.056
